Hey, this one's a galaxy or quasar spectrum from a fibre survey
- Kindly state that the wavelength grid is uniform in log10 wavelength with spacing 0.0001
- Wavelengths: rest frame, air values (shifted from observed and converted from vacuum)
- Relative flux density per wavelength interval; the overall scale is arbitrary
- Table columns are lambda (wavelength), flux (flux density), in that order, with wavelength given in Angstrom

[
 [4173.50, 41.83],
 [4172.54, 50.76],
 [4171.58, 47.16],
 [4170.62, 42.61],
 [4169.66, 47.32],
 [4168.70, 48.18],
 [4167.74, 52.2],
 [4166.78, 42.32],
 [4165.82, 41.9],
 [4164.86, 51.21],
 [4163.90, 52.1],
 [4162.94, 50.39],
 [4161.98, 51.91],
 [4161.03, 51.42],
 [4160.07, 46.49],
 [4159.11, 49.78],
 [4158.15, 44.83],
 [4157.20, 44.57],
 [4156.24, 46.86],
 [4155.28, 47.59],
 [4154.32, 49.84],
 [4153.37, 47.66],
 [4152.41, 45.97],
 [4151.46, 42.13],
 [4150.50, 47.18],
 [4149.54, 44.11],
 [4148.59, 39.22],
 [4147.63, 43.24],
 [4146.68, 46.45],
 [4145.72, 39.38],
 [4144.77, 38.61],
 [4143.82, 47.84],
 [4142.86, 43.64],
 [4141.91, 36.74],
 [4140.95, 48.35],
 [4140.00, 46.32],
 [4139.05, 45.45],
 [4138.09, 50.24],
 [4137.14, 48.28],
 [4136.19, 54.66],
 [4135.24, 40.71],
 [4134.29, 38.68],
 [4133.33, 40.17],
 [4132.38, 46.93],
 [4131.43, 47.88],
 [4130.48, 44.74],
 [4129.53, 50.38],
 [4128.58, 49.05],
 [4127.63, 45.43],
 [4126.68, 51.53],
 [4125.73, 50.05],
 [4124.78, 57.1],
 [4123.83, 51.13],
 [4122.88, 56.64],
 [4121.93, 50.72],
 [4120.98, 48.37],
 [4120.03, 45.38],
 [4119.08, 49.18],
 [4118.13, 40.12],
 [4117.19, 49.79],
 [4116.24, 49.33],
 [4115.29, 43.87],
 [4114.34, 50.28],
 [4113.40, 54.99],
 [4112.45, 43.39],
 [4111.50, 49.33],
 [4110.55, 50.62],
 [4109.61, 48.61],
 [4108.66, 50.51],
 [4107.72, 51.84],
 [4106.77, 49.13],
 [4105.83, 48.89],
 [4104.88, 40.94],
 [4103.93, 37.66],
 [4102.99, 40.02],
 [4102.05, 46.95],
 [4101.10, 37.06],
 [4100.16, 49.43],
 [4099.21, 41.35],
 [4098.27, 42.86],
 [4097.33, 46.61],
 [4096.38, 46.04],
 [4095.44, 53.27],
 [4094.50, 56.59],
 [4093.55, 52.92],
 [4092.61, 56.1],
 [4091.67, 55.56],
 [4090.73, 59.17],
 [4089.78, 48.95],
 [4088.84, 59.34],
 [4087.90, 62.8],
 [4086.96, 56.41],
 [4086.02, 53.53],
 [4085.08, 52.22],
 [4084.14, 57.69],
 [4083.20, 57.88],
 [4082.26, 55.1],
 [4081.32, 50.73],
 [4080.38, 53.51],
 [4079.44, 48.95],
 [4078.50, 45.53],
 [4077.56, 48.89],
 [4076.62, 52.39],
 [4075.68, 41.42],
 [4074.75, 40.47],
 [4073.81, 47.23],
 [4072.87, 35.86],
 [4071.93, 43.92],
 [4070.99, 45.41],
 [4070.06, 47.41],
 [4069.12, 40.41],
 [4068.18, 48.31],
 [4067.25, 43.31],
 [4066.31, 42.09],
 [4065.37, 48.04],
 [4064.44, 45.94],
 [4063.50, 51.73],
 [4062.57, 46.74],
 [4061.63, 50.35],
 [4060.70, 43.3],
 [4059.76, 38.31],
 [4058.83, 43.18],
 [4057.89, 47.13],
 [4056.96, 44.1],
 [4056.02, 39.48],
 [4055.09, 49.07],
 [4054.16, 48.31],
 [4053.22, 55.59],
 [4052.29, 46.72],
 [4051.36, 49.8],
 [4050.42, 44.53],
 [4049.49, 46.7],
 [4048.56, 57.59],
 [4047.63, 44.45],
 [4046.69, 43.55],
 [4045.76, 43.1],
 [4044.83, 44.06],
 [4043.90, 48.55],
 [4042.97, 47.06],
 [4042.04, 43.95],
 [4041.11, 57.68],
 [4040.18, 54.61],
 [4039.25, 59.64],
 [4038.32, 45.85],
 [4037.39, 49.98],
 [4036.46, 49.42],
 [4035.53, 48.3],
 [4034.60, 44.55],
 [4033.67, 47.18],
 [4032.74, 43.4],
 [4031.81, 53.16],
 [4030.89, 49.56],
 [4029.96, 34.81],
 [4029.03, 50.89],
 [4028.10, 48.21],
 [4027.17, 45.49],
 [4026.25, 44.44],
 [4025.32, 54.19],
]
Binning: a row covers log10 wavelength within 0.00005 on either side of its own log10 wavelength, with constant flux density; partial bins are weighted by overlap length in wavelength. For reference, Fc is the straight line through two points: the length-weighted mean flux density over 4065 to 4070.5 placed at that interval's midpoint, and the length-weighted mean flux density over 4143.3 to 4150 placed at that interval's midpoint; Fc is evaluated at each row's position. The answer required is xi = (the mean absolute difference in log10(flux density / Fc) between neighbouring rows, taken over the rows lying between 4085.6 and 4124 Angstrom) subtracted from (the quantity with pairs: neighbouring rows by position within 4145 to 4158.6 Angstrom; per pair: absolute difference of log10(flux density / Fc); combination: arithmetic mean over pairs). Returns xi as -0.013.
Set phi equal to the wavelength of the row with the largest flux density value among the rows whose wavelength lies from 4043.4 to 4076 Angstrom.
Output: 4048.56 Angstrom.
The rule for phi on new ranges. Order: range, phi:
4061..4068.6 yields 4063.50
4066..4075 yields 4068.18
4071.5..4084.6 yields 4083.20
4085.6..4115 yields 4087.90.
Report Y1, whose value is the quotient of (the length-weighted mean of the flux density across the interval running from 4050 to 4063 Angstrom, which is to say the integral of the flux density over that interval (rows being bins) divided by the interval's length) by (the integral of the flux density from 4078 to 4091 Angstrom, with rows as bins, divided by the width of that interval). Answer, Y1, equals 0.85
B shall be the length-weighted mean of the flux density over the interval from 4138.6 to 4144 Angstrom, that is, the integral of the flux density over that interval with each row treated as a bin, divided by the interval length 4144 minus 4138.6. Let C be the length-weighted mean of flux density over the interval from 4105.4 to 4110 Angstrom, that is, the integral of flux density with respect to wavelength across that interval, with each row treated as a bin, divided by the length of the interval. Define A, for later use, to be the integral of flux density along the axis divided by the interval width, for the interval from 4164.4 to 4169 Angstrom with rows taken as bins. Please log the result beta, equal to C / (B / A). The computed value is 53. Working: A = 47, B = 44.5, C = 49.9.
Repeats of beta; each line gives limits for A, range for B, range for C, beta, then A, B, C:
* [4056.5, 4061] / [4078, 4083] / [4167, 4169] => 42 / 43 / 51.1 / 49.3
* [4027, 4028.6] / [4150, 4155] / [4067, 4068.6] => 47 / 47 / 46.6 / 46.3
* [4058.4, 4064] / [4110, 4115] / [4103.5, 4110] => 43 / 46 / 49.5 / 46.8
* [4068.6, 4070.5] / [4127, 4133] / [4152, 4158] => 43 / 44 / 47.4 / 47.0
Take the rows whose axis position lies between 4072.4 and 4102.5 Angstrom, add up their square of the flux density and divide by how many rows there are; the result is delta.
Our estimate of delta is 2584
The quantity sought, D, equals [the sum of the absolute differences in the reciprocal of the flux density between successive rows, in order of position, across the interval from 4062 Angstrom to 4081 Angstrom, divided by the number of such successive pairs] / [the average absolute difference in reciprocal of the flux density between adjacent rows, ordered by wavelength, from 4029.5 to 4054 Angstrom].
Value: 1.1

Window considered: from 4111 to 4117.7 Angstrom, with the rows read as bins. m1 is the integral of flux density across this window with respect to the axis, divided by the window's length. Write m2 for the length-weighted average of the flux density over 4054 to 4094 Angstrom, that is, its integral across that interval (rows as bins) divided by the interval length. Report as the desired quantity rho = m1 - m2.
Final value -0.2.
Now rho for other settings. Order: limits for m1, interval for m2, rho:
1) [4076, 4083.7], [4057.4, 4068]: 5.9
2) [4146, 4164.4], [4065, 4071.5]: 1.9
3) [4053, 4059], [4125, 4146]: 0.6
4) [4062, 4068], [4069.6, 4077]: 2.3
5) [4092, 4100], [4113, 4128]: -0.1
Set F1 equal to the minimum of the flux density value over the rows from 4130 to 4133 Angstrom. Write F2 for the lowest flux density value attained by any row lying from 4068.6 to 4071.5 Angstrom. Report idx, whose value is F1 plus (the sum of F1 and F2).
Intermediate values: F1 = 44.74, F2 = 40.41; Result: 130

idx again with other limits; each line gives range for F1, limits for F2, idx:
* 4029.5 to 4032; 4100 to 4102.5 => 107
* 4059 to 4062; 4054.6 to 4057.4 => 116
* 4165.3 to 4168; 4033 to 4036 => 128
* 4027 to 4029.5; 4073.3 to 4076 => 131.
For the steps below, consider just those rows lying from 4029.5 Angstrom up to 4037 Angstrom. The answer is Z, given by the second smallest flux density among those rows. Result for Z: 43.4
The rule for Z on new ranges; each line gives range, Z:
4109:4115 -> 48.61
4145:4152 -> 39.38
